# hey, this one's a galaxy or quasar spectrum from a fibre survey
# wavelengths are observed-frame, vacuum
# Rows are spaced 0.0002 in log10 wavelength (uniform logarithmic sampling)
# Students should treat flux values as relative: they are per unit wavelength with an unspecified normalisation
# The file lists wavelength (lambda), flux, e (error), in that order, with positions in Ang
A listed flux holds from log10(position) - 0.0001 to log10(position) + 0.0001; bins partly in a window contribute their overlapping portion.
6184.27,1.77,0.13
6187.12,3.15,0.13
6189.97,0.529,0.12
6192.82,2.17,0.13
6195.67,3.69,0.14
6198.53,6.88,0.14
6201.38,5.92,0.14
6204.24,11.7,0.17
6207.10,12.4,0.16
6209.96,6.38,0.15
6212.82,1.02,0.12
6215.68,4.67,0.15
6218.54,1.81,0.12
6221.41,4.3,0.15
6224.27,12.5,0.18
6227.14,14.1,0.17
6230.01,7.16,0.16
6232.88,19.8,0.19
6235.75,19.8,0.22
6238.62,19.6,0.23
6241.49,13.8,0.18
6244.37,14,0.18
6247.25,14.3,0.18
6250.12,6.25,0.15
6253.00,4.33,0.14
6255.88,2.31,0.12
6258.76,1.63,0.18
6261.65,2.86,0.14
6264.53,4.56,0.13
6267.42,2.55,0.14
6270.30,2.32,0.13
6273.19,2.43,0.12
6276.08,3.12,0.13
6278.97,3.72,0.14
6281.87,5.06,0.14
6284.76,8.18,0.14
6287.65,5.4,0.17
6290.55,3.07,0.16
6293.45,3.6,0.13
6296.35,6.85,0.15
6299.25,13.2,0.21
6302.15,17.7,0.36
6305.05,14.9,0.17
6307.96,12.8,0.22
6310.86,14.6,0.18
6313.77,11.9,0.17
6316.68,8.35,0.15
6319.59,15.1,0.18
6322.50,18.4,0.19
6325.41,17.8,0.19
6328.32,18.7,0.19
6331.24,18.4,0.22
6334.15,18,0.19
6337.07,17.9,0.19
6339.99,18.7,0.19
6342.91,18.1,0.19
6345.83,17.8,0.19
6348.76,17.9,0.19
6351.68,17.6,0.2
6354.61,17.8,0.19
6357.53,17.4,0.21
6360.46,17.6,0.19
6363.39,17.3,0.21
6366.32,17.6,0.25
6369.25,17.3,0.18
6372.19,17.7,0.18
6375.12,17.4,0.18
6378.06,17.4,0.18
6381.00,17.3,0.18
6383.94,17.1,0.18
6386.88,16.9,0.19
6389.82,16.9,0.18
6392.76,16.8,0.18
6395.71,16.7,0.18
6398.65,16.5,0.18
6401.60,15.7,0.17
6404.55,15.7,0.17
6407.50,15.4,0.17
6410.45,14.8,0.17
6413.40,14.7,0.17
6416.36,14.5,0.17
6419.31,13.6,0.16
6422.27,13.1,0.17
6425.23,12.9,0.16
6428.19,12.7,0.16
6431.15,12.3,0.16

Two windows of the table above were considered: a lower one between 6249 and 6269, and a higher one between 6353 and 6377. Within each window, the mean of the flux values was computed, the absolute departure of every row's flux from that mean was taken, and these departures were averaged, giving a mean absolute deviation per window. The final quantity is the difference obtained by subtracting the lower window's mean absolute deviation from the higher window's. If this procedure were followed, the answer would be -1.2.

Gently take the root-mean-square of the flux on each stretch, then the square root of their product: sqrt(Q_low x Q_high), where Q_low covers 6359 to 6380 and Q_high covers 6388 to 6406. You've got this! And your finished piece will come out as 17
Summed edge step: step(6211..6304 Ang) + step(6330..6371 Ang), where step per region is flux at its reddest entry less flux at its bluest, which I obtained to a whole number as 16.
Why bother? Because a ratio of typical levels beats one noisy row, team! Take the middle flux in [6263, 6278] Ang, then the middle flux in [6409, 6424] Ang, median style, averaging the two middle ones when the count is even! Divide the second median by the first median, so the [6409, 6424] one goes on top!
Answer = 5.7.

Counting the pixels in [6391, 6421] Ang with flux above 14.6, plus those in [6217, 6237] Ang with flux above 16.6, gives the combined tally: 10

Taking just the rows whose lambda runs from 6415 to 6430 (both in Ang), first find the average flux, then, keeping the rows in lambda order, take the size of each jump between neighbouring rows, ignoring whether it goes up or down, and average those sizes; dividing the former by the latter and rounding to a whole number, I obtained 30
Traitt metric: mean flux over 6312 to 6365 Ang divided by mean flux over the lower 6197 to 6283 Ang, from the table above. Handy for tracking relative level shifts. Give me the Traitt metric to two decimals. 2.20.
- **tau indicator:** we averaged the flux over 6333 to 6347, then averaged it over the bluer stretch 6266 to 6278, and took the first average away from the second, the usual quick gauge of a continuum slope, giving -15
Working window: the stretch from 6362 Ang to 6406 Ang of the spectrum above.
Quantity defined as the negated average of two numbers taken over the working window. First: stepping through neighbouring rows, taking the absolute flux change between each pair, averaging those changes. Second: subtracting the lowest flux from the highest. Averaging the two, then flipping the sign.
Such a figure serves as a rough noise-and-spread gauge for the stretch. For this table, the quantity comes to -1.1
